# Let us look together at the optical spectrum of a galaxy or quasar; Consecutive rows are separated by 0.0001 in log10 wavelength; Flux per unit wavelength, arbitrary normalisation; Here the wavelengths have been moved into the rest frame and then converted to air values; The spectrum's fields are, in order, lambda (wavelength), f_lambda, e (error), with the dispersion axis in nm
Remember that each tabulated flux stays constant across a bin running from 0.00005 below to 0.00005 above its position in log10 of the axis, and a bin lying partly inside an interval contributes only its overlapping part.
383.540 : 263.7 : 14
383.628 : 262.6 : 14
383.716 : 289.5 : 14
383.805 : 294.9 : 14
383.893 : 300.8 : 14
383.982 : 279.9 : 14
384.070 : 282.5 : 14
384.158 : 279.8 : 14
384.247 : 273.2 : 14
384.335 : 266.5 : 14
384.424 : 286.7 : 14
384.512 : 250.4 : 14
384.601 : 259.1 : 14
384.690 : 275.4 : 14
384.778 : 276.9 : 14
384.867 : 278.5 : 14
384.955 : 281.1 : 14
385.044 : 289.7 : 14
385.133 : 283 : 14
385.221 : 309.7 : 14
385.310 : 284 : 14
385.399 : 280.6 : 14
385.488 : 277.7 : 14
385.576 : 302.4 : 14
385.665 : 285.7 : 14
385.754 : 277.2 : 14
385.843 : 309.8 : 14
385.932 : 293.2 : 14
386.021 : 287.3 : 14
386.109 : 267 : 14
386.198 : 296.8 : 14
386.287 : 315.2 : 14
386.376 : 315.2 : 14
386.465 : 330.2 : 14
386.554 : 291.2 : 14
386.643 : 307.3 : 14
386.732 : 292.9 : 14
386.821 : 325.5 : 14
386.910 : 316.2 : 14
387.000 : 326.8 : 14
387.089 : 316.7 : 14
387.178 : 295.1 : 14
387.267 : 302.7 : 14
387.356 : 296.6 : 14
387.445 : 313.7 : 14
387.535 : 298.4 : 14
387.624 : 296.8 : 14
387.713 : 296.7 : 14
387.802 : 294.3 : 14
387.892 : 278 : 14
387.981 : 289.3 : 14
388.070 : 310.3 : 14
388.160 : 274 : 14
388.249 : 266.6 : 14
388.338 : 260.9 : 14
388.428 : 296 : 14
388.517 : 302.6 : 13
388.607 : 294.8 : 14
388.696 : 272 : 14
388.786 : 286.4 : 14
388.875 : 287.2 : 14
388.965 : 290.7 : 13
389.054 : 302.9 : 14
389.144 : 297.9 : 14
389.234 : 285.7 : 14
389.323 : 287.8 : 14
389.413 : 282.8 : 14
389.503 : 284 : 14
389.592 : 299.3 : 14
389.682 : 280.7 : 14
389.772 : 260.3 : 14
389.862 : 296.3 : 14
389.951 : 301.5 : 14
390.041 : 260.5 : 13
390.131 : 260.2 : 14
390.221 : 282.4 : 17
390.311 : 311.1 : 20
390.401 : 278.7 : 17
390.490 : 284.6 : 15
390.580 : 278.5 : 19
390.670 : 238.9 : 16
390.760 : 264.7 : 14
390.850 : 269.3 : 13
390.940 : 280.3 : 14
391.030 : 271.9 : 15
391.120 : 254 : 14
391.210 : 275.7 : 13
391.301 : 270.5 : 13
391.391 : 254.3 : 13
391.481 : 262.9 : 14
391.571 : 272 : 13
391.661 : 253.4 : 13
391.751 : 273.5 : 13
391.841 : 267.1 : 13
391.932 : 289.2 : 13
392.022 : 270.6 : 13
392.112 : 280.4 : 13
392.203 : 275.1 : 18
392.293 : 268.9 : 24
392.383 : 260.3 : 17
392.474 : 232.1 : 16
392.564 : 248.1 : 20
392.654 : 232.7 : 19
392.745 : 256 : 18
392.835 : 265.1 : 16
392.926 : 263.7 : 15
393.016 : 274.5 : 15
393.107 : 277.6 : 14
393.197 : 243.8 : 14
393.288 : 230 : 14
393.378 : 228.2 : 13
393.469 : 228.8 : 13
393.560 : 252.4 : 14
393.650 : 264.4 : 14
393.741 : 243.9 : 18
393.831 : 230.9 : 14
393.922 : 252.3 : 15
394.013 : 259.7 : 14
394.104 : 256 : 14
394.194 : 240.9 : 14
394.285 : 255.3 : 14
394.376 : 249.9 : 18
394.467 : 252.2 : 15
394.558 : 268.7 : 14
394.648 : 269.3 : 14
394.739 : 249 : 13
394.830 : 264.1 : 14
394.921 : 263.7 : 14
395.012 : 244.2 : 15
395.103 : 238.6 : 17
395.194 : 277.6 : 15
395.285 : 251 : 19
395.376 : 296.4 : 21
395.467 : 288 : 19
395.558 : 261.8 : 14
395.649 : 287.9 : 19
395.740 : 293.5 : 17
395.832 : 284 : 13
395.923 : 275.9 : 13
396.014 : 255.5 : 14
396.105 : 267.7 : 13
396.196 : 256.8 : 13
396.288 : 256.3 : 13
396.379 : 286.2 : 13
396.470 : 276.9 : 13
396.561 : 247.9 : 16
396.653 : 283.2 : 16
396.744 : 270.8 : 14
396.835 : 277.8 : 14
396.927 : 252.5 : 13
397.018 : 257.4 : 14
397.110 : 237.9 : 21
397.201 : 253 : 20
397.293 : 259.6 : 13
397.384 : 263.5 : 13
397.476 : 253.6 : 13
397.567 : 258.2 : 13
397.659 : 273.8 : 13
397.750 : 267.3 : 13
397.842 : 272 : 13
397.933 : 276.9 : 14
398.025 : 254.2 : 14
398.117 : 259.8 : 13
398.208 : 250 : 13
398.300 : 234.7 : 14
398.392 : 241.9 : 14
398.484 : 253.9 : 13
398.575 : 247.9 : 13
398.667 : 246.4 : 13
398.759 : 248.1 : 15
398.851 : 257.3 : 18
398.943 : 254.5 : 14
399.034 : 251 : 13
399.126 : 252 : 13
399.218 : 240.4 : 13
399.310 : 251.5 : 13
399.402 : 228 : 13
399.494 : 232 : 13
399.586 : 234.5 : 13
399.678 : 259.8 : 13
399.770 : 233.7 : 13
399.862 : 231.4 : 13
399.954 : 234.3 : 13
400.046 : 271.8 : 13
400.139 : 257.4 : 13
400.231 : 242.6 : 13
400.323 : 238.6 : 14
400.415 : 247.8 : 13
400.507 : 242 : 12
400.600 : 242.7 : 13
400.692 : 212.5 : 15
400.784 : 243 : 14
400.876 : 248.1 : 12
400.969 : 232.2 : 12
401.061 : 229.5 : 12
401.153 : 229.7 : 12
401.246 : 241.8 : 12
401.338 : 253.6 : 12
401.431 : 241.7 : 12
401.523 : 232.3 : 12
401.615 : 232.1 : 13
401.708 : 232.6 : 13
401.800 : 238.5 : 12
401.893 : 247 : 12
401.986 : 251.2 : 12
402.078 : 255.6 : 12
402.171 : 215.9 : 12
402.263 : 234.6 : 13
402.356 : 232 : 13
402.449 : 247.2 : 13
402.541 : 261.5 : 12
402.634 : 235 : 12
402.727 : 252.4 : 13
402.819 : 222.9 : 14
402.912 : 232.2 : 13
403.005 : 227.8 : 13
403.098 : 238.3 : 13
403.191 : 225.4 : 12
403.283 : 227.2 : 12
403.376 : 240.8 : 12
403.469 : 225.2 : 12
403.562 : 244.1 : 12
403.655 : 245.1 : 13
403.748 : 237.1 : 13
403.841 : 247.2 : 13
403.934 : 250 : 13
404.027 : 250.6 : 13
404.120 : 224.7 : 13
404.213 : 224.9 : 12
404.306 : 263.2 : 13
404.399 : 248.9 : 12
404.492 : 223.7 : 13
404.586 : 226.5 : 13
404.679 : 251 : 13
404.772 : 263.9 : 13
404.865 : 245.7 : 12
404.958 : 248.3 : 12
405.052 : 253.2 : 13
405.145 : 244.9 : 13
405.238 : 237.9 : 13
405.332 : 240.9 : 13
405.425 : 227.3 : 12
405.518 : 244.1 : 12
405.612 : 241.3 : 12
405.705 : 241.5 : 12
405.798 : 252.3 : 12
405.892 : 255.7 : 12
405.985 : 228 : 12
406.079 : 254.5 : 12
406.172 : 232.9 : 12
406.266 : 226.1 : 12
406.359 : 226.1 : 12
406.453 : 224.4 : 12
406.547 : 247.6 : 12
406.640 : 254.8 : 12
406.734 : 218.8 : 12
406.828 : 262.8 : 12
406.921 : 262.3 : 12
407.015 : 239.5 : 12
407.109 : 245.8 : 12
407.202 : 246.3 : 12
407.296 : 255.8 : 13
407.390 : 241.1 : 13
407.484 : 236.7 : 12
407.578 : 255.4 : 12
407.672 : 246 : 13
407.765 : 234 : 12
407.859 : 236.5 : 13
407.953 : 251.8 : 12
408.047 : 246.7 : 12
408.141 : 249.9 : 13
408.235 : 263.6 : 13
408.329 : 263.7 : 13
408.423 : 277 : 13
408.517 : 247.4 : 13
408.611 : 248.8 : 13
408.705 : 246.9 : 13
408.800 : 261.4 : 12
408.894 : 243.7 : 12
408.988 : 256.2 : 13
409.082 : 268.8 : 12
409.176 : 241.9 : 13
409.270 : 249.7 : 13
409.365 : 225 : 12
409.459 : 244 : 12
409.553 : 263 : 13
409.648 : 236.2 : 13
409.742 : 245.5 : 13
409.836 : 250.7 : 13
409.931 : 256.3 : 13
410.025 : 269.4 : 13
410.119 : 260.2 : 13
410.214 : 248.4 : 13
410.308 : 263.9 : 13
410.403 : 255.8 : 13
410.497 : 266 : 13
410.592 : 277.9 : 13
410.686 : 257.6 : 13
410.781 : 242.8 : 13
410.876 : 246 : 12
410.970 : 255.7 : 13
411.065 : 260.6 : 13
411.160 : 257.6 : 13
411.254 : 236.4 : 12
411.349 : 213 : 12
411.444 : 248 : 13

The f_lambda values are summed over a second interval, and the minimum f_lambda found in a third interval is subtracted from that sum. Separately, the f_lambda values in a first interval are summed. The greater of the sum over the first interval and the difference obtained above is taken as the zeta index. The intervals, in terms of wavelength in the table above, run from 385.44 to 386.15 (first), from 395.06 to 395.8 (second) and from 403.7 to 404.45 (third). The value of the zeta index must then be 2300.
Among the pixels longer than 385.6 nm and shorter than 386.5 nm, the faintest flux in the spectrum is 267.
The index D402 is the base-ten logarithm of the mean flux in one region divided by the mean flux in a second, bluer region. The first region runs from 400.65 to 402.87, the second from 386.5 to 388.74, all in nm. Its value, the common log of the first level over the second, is -0.095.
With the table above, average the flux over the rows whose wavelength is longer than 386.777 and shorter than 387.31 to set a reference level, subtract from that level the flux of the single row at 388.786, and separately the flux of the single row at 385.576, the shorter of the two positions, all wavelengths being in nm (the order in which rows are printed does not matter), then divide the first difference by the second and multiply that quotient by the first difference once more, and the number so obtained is 66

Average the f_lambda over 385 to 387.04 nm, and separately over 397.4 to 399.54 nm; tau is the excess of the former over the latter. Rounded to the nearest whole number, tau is 46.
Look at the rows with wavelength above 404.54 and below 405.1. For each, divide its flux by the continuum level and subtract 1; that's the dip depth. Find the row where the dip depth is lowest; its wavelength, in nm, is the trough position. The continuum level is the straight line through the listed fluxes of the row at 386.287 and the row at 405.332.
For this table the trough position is 404.586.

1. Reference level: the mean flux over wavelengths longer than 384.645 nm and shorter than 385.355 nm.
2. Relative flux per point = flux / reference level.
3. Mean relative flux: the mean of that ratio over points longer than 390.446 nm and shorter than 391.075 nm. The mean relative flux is 0.95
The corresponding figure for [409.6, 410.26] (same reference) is 0.89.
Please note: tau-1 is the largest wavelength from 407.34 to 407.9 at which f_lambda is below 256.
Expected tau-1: 407.859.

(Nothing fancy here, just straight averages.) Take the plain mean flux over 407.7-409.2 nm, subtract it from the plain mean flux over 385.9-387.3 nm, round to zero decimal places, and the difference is 53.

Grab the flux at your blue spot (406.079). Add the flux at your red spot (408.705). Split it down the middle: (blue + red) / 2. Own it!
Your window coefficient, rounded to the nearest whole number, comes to 251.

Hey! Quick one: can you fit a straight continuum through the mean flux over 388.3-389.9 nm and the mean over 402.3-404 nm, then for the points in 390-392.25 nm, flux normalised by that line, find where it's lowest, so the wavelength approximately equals 390.670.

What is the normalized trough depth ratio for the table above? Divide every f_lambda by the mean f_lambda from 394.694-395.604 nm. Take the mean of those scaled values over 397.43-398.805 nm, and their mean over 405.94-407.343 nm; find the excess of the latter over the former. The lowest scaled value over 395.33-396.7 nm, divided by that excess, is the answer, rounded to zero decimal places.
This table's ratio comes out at -17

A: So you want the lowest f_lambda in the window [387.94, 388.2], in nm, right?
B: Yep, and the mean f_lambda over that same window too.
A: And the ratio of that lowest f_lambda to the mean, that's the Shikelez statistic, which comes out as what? 0.941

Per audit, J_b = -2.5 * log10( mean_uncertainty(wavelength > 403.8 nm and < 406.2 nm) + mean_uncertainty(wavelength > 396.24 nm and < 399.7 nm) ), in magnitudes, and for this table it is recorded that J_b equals -3.56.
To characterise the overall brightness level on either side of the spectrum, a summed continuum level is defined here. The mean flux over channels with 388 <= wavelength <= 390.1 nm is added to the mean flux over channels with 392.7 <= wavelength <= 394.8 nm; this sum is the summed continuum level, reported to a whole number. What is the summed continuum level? 539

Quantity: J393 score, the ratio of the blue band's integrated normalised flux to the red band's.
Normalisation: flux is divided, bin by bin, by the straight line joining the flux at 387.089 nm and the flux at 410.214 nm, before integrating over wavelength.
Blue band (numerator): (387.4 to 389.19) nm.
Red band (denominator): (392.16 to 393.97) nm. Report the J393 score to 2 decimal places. 1.09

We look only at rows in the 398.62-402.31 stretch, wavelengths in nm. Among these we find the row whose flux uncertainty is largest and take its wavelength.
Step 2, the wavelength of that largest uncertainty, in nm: 398.851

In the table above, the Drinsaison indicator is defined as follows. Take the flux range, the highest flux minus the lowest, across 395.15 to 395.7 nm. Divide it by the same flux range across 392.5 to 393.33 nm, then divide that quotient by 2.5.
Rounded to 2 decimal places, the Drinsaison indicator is 0.38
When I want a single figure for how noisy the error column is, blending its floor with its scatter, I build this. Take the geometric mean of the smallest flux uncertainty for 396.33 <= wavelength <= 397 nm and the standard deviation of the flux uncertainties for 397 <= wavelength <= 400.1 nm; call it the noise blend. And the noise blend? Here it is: 5.0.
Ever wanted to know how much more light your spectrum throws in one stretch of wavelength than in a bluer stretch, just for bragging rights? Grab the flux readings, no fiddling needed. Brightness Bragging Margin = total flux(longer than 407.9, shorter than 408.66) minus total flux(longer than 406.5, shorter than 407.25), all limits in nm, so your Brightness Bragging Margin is 71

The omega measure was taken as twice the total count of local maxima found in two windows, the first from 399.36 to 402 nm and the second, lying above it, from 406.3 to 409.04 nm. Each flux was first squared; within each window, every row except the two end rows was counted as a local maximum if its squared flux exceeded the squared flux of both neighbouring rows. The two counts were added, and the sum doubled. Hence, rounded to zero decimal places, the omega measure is 28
